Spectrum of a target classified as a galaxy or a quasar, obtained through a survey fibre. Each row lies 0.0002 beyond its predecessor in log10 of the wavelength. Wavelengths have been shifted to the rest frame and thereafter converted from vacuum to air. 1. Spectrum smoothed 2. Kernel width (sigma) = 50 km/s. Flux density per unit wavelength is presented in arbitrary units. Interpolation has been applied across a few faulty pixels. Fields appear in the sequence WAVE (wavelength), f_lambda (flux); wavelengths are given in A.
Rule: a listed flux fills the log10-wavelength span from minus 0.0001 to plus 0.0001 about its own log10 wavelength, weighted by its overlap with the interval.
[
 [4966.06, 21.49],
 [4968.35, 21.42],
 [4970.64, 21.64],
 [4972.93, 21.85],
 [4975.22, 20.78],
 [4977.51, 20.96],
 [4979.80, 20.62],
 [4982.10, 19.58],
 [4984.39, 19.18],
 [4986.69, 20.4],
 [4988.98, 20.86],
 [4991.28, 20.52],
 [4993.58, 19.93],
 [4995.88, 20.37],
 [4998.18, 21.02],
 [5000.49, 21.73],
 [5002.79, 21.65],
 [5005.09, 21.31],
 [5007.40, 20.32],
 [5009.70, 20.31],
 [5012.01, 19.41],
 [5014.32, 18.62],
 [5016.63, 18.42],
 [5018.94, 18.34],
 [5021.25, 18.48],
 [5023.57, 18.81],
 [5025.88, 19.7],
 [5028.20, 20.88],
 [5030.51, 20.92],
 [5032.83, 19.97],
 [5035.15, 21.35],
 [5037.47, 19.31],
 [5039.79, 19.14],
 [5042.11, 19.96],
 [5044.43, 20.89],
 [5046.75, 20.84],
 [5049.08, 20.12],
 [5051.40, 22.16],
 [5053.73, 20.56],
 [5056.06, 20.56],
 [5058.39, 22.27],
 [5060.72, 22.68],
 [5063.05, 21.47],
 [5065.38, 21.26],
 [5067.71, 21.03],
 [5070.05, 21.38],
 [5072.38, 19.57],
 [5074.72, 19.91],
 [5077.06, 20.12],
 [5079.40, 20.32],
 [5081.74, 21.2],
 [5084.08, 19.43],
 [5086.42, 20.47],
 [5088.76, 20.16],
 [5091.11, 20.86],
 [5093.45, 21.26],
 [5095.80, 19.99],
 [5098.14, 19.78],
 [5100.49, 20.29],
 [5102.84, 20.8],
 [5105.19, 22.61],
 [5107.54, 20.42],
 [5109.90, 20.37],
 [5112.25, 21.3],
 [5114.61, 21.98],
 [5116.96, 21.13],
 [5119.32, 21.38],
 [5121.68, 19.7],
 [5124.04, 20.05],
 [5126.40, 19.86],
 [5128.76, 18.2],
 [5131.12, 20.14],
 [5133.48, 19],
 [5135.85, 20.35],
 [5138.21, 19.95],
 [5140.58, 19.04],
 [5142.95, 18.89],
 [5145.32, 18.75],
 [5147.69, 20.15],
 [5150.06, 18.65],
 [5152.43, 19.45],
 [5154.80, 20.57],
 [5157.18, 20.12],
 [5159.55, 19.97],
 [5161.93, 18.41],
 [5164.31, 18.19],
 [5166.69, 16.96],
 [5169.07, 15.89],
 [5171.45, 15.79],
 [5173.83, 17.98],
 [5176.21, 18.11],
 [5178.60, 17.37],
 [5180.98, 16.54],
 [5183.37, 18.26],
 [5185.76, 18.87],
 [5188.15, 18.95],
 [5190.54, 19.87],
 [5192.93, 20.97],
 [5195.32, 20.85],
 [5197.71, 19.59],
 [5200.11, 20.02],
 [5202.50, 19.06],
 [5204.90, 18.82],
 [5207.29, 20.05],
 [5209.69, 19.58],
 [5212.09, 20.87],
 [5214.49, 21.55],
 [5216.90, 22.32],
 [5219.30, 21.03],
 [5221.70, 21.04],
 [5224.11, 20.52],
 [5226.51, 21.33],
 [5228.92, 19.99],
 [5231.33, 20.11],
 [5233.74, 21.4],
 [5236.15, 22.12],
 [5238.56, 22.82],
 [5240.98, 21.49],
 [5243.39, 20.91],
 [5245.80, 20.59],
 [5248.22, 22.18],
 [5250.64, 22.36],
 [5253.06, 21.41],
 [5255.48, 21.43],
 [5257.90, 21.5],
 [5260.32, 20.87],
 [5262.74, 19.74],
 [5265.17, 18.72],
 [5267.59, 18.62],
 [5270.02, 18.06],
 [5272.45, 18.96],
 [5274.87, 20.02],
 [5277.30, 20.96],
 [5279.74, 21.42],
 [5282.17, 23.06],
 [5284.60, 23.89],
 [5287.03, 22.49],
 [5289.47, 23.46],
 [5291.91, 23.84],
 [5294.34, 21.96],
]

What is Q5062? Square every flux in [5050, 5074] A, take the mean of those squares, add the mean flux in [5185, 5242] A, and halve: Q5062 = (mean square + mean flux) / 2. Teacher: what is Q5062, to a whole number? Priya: 237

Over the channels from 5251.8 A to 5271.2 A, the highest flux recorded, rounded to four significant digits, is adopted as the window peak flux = 21.50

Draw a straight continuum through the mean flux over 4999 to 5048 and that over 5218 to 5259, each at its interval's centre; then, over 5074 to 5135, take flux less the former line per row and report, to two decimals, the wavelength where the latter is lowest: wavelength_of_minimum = 5128.76 A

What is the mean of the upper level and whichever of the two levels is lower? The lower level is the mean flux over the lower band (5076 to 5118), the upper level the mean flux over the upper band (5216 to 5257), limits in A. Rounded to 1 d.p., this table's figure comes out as 21.0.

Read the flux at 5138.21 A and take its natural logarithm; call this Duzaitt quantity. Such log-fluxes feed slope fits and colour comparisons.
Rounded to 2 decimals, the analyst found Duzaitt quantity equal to 2.99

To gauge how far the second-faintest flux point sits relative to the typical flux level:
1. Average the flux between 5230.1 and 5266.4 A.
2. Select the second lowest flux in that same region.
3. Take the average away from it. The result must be -1.4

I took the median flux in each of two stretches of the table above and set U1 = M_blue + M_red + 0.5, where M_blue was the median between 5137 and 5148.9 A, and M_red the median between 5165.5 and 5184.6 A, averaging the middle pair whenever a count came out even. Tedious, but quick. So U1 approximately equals 36.7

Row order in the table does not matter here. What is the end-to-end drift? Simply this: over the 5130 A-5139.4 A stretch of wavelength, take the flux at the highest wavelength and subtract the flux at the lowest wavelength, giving -0.2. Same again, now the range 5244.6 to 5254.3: 0.8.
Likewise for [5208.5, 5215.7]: 2.0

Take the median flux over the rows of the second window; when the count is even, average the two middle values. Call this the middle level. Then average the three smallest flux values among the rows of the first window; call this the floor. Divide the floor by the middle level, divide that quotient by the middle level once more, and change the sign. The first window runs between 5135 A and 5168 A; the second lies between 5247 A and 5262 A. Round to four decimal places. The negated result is -0.0387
